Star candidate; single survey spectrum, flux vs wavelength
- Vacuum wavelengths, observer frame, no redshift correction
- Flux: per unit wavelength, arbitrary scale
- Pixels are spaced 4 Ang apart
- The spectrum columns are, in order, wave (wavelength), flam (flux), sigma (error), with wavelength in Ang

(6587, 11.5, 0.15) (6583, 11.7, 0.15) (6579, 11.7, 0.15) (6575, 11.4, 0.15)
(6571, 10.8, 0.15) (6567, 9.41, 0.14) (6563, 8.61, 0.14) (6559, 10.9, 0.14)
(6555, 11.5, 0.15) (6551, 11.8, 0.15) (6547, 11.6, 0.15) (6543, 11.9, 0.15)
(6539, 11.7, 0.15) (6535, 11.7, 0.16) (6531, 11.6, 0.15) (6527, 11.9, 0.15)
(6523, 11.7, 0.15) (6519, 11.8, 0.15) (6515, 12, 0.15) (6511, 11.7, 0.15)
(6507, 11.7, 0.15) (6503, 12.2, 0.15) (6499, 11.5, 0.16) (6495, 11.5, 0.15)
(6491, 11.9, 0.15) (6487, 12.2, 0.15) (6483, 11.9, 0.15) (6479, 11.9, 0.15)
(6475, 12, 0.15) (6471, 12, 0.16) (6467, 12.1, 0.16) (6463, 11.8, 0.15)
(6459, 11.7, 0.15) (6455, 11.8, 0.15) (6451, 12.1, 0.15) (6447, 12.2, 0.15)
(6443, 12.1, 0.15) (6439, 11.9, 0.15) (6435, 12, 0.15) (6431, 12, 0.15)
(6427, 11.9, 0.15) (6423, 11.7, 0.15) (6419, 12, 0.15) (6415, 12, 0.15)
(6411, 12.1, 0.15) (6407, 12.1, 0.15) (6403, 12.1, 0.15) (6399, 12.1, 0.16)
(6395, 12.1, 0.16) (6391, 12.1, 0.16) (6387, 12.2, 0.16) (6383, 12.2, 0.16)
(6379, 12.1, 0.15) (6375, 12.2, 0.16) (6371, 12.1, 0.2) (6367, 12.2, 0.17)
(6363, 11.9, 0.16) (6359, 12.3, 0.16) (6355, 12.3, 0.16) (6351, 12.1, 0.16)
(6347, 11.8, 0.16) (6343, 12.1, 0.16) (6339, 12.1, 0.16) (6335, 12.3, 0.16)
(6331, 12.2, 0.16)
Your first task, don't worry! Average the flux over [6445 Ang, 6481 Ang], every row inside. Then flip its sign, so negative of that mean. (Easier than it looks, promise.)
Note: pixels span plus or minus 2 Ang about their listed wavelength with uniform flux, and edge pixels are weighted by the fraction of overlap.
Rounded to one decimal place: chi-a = -12.0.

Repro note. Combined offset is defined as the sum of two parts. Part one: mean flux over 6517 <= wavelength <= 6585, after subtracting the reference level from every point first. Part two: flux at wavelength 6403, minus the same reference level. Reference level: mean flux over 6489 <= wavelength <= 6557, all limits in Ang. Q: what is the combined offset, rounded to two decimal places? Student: -0.12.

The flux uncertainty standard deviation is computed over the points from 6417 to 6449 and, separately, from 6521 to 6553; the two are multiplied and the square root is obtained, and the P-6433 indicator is 0.000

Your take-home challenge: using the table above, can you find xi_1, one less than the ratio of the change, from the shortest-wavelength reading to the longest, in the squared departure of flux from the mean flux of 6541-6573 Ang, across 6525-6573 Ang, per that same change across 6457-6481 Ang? -4.0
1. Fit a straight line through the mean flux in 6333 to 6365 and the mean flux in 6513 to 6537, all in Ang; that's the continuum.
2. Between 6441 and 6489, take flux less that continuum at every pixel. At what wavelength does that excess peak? 6487 Ang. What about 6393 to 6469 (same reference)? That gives 6447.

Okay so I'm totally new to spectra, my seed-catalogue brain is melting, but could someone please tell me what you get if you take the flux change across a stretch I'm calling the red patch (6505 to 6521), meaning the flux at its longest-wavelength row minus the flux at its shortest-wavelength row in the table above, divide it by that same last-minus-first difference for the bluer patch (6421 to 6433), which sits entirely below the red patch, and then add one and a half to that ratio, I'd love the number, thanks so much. 1.8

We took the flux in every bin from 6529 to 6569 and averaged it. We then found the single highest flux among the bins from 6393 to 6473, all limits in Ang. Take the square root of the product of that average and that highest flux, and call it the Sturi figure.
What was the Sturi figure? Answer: 11.6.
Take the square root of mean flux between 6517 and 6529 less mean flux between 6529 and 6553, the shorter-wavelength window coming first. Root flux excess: 0.29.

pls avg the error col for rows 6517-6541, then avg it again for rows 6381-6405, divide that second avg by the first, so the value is 1.04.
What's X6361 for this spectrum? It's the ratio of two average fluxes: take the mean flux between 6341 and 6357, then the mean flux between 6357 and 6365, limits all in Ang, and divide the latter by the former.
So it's 1.00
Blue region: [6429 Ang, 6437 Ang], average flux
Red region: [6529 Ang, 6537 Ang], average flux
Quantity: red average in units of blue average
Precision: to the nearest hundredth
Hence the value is 0.97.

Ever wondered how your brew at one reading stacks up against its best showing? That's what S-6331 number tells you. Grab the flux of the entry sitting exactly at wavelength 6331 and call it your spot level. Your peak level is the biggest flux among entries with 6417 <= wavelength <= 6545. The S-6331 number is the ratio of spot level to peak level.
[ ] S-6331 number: 1.000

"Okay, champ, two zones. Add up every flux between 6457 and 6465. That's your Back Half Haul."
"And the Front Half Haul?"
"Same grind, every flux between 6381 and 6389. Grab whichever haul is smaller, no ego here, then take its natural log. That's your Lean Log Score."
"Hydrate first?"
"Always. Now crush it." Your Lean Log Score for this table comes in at 3.157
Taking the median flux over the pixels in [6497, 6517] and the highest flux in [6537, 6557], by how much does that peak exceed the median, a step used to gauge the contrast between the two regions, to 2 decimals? 0.20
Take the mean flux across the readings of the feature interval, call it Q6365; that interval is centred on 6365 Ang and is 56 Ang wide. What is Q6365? 12.1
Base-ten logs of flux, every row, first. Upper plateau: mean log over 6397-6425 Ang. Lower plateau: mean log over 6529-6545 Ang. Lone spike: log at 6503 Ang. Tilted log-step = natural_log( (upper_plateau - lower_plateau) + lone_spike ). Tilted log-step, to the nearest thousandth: 0.093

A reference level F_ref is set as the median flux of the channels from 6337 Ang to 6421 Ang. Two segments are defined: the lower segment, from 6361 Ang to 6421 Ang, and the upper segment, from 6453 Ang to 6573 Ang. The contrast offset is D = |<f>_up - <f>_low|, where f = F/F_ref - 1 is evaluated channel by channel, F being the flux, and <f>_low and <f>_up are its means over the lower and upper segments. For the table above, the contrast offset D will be 0.04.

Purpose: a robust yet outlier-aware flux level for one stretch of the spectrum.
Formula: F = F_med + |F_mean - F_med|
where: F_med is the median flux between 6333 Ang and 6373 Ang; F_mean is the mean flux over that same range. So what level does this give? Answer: 12.1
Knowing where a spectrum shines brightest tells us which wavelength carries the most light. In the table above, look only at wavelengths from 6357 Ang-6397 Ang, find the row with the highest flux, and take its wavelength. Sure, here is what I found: 6359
